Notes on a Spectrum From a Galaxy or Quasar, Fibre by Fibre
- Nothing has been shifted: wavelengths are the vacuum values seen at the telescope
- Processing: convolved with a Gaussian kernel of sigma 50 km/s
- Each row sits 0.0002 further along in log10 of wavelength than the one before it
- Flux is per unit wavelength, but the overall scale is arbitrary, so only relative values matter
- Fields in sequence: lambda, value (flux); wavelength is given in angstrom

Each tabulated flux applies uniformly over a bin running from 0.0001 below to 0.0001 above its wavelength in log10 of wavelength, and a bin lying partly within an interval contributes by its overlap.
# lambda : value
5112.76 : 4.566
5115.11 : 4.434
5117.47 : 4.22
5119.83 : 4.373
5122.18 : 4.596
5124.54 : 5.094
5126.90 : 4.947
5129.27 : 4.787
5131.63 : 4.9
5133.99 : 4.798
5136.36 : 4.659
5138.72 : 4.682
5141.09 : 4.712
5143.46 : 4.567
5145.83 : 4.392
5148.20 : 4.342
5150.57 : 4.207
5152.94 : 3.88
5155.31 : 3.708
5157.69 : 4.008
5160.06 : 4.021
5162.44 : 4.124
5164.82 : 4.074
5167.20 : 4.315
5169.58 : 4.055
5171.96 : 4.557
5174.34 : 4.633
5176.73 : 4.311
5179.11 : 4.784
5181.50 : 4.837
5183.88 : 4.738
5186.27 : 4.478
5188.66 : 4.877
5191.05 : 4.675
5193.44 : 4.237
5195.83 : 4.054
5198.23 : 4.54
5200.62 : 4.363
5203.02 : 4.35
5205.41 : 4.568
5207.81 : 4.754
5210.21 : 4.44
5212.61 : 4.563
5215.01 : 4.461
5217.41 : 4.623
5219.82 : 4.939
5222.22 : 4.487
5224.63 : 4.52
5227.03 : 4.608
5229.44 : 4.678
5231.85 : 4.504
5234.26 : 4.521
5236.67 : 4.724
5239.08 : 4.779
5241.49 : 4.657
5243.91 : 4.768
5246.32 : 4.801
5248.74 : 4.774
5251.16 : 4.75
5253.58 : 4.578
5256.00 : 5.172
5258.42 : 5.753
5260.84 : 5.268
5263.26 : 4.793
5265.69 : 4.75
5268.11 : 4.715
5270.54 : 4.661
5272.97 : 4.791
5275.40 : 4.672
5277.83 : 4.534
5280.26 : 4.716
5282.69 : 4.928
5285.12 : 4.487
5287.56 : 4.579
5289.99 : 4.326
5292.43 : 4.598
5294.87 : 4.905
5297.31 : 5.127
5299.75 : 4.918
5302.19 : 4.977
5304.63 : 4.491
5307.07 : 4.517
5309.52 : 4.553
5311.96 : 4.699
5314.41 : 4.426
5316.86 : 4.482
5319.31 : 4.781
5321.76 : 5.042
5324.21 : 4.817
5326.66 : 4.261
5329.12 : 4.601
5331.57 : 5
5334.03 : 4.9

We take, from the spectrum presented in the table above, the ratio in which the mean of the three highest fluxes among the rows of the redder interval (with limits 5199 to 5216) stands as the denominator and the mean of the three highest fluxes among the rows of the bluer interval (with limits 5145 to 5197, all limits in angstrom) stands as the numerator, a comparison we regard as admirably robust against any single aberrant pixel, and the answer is 1.04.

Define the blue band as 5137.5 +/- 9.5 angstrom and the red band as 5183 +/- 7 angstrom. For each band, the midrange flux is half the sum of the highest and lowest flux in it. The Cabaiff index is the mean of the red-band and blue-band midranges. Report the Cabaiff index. 4.62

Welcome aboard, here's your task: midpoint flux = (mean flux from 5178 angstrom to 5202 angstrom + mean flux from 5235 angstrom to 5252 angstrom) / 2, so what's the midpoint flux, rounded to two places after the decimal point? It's 4.65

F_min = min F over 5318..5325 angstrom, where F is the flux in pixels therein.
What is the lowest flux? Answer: 4.781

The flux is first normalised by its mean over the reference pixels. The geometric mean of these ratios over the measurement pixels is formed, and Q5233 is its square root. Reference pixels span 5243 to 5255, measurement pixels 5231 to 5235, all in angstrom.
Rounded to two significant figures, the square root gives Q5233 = 0.98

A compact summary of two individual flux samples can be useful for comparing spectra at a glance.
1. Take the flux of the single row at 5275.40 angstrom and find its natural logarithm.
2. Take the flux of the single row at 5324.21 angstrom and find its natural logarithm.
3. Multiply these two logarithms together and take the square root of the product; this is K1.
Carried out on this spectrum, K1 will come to 1.56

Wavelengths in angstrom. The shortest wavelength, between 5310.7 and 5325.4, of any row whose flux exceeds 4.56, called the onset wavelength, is 5311.96 angstrom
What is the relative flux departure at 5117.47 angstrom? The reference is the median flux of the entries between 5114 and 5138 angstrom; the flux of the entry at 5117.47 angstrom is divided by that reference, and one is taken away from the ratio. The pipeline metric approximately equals -0.11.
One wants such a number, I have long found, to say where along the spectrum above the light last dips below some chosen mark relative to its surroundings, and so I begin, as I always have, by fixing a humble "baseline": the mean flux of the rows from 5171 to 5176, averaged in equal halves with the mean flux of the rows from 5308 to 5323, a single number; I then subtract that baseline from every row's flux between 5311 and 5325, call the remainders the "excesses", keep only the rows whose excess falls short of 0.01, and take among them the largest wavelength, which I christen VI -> 5316.86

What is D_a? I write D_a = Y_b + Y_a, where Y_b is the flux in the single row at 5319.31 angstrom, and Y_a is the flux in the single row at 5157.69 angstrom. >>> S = 8.79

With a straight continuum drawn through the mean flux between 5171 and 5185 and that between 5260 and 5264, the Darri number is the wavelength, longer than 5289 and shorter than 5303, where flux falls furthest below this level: 5289.99 angstrom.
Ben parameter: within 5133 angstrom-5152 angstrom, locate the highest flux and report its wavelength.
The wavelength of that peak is 5133.99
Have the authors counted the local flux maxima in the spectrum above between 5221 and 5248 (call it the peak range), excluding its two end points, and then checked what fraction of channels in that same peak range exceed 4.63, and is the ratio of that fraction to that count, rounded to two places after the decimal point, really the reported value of 0.27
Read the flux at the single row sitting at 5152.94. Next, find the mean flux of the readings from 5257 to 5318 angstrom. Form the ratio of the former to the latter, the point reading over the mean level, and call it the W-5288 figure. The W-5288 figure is 0.82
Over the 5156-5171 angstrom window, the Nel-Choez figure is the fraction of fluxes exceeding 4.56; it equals 0.00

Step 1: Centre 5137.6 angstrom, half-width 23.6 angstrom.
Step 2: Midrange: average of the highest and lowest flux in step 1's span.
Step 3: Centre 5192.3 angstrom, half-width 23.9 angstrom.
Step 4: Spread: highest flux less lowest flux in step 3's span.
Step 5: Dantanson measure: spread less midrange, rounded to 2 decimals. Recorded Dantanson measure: -3.58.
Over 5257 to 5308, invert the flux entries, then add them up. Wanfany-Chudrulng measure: 4.40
